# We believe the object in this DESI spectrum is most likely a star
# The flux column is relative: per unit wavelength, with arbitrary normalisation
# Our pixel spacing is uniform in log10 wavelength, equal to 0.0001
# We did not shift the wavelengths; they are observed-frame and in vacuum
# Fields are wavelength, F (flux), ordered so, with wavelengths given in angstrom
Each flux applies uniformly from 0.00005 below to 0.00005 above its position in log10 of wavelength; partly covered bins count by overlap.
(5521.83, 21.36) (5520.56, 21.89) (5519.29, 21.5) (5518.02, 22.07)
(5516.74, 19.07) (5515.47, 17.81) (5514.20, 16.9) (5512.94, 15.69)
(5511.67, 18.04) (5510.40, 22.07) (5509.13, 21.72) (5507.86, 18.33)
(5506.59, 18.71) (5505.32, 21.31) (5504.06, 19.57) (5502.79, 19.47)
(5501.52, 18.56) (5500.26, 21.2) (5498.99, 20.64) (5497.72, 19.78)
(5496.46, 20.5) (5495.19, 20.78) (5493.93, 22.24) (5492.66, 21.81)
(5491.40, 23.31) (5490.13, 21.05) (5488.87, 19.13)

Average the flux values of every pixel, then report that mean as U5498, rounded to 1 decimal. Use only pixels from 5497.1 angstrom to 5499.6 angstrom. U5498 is 20.2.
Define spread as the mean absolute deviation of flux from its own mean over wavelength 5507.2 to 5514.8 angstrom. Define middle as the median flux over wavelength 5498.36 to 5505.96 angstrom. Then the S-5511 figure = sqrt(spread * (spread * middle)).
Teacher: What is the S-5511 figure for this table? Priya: 9.3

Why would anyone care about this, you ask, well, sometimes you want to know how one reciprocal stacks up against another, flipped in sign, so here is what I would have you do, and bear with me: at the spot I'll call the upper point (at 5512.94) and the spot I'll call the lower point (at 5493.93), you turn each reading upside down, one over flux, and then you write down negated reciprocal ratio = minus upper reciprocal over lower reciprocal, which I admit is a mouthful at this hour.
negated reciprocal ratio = -1.42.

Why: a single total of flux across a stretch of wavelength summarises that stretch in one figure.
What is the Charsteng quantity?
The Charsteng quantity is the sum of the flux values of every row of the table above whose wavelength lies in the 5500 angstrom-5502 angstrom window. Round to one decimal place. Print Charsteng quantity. 39.8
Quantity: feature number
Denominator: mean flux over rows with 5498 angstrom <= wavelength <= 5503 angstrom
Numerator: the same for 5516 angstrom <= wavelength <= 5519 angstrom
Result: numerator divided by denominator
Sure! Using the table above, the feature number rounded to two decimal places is 1.03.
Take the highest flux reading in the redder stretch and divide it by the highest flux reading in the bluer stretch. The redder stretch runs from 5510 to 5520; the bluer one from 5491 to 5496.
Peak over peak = 0.95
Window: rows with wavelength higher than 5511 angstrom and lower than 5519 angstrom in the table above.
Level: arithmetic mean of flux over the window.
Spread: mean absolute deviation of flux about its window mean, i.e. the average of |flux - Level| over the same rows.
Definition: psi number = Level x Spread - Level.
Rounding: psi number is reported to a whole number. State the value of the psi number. 10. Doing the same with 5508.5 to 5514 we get 29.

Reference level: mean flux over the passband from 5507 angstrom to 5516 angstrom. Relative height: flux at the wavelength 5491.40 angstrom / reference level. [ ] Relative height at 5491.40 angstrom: 1.25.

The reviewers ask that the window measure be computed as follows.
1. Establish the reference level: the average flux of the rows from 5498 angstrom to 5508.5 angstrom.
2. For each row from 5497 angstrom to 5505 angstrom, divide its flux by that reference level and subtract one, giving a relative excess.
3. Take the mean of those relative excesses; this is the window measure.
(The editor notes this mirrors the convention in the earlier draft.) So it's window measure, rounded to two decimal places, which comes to 0.01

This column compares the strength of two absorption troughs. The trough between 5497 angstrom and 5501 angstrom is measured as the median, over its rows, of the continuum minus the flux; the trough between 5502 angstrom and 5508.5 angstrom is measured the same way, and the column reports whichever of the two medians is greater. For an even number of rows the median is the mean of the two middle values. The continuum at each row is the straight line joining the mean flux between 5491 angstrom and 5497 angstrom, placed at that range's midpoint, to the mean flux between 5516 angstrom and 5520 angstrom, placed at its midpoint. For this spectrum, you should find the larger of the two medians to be 1.9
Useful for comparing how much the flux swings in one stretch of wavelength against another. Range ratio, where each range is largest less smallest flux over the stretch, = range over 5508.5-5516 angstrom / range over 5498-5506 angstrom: 2.3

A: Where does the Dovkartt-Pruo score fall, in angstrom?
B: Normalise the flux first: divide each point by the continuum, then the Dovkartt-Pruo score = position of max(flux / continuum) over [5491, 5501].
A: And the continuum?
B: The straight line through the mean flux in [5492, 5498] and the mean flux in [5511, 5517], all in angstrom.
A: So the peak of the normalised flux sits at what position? 5491.40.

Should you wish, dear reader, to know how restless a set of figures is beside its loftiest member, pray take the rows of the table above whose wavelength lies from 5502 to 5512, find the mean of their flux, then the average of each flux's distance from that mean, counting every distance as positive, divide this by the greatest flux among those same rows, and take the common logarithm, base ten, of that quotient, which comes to -1.21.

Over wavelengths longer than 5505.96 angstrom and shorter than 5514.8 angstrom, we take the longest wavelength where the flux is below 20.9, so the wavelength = 5514.20 angstrom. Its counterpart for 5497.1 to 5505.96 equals 5504.06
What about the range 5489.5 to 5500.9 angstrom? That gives 5498.99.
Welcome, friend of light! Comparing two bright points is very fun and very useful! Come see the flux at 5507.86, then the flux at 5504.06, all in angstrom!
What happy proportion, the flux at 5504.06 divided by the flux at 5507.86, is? 1.07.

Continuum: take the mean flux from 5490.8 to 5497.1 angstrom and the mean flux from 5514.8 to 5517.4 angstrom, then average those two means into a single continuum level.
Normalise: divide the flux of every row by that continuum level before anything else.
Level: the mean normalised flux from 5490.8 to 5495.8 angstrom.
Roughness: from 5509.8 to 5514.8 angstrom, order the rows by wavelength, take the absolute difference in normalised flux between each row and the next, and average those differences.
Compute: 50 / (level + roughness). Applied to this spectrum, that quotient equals 41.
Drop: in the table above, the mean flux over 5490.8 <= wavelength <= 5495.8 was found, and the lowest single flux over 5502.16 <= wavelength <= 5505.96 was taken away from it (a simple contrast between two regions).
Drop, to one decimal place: 2.6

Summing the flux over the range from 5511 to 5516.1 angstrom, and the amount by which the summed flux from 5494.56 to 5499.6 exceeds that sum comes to 13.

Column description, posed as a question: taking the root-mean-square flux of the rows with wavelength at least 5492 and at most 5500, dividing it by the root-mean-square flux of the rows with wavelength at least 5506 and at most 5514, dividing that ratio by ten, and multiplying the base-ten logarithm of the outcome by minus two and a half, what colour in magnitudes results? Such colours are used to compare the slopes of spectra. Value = 2.41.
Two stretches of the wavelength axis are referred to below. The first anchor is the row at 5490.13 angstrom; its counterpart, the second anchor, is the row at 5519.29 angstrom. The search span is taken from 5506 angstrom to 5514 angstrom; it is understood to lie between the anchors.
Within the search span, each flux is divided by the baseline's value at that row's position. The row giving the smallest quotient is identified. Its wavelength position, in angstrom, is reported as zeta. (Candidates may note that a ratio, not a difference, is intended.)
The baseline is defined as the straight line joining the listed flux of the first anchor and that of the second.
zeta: 5512.94 angstrom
